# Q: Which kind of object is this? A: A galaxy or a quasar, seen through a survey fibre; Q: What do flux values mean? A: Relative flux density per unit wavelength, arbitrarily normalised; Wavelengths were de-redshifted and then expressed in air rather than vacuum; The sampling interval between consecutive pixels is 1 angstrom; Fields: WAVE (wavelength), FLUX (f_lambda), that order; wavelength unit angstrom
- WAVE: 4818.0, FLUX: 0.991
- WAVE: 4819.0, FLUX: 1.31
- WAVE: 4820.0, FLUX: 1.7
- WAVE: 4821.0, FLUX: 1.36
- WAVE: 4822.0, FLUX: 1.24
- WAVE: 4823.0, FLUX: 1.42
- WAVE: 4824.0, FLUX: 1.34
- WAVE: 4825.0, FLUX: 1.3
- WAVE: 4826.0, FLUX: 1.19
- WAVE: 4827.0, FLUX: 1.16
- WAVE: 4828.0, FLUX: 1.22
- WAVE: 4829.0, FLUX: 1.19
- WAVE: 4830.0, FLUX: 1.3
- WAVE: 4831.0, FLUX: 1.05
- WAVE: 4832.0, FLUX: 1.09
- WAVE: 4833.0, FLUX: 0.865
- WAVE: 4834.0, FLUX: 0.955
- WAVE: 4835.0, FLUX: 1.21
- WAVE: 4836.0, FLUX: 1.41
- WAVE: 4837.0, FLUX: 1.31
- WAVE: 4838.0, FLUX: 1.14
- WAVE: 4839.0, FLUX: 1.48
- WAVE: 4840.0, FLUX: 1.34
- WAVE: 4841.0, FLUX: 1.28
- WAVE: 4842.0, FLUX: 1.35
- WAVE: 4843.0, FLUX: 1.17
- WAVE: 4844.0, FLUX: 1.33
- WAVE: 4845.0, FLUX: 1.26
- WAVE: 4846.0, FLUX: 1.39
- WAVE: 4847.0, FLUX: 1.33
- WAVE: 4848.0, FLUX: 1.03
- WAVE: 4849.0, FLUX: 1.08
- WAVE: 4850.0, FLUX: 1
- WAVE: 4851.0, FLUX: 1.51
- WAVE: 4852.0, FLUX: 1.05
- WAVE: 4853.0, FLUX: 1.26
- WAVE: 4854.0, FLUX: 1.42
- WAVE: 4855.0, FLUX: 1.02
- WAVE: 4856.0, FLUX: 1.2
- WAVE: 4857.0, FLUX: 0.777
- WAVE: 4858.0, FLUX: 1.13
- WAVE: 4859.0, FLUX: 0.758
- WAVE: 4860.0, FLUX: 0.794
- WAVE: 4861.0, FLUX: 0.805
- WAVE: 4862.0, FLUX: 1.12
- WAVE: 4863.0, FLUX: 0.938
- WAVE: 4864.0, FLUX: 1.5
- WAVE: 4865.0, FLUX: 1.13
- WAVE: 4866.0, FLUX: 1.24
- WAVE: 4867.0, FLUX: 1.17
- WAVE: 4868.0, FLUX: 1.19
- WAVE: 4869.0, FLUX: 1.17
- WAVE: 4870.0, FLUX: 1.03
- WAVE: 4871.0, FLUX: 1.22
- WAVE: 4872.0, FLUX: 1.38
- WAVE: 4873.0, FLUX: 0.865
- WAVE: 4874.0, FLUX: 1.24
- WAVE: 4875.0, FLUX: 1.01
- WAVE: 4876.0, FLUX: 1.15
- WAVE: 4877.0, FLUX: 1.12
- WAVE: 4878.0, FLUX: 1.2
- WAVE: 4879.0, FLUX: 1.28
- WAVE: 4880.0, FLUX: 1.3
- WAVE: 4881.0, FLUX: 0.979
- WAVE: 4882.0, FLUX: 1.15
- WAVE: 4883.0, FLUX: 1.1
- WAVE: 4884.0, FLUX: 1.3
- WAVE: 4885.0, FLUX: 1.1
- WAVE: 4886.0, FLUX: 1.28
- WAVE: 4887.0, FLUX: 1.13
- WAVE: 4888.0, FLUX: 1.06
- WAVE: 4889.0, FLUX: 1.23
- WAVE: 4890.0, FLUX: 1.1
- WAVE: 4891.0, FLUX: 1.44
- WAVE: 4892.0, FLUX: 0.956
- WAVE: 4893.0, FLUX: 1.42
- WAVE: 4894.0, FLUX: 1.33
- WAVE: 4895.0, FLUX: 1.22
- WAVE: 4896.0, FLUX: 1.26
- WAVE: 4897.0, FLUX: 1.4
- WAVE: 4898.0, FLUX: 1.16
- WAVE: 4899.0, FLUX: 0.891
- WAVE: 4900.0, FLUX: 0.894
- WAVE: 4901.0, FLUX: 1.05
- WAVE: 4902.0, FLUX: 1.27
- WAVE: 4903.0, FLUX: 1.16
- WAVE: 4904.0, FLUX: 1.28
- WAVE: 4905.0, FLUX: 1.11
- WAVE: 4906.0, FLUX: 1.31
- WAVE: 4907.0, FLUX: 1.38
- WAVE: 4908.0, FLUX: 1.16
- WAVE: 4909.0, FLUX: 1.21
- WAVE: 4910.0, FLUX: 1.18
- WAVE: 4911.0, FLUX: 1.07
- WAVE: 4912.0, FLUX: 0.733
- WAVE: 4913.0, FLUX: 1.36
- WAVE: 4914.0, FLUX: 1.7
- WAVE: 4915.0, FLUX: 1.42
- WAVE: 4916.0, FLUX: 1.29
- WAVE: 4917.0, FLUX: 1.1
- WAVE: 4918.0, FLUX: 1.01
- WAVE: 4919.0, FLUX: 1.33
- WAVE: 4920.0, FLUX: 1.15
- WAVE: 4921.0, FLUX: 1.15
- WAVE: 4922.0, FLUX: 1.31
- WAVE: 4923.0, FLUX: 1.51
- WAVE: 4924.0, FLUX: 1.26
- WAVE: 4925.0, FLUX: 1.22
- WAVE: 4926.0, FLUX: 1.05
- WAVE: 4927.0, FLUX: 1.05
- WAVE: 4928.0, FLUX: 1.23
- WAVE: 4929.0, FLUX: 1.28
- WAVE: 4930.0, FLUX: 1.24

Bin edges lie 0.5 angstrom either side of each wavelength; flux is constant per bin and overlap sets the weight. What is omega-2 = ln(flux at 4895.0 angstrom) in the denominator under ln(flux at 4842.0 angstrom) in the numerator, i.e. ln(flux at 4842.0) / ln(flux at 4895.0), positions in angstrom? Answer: 1.5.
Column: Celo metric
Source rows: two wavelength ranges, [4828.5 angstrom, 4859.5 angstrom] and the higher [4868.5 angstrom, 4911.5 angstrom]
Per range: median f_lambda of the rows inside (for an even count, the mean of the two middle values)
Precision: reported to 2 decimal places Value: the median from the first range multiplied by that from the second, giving 1.40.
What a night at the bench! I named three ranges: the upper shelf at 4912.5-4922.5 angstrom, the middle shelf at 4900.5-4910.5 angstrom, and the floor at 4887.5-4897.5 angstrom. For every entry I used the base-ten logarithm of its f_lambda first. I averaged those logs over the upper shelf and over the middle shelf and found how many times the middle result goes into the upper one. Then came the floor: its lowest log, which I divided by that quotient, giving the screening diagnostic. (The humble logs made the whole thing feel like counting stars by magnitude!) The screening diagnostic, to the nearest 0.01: -0.02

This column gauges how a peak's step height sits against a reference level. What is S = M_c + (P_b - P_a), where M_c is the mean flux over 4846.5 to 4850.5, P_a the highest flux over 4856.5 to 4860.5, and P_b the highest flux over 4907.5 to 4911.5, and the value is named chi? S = 1.19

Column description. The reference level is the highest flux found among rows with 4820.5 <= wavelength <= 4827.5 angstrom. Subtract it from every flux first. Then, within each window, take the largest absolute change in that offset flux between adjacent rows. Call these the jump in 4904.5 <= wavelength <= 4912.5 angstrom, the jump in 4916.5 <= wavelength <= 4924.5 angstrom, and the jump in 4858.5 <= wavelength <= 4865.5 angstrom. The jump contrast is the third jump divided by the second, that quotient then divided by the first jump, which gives 5.2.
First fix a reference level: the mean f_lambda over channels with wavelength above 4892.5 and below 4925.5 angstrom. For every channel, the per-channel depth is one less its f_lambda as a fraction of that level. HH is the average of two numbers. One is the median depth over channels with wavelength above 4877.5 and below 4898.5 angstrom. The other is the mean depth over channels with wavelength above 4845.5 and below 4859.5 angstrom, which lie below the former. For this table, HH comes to 0.03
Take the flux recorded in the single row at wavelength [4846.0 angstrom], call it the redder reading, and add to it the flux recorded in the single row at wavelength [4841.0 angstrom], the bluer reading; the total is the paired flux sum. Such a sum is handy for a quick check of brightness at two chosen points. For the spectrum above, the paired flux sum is 2.67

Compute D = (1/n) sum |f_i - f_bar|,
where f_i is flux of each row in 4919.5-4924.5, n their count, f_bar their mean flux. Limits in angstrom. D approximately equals 0.11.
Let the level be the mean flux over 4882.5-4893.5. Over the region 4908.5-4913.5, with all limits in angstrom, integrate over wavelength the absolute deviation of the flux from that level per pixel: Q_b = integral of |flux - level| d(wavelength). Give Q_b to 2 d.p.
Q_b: 0.78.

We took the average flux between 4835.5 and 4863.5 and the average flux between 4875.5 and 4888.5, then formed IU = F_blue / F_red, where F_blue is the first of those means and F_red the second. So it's 1.00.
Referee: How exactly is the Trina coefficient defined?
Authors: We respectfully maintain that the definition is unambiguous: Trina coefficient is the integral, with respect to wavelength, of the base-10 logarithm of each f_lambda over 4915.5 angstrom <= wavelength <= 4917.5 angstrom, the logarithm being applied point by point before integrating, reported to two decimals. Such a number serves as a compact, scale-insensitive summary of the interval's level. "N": 0.15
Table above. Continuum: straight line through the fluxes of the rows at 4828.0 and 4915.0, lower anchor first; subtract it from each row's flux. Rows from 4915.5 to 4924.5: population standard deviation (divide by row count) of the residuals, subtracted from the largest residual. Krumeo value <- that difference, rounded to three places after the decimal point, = -0.066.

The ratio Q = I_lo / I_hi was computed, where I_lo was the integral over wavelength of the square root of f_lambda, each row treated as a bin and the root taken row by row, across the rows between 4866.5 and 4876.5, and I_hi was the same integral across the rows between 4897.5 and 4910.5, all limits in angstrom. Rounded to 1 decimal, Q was 0.8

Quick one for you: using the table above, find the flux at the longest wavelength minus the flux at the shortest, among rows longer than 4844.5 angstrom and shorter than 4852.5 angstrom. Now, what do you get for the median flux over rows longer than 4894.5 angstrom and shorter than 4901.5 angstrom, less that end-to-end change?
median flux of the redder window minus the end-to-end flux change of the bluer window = 1.4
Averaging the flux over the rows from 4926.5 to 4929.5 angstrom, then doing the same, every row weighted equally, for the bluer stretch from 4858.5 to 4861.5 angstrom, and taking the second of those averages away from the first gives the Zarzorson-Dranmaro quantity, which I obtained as 0.40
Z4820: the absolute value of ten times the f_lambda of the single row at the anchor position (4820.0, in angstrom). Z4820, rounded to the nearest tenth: 17.0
